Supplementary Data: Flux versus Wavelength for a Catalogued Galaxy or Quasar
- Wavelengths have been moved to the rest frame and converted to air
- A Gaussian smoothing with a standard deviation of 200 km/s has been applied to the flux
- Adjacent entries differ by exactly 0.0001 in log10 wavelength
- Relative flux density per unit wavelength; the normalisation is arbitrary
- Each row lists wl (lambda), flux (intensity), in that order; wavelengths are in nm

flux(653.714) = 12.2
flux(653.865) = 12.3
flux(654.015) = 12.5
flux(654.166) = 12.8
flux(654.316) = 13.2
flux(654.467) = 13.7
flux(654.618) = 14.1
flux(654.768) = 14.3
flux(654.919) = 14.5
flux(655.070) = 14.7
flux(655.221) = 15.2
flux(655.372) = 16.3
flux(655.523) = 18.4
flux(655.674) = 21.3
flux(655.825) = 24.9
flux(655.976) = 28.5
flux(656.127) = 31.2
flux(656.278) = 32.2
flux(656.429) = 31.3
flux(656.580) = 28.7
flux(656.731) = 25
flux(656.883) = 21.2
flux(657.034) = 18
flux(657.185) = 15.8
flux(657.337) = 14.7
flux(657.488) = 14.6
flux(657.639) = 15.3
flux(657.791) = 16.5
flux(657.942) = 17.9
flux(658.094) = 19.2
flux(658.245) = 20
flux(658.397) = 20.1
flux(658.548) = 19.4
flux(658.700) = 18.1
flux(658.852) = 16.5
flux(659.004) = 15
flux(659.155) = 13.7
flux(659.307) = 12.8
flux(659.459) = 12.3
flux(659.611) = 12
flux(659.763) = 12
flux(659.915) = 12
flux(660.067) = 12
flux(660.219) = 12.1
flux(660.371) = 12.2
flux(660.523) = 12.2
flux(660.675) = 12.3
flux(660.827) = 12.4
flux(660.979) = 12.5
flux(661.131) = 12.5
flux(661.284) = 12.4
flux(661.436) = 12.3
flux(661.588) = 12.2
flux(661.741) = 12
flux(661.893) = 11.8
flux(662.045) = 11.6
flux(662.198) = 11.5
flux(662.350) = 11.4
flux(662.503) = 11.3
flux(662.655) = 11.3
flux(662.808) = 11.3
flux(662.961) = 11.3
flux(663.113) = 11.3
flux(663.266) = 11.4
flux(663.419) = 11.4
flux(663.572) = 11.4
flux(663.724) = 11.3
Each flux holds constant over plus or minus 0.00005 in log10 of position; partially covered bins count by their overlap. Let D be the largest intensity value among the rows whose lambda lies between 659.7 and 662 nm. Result 12.5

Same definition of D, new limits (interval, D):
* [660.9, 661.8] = 12.5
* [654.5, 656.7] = 32.2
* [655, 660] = 32.2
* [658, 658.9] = 20.1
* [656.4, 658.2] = 31.3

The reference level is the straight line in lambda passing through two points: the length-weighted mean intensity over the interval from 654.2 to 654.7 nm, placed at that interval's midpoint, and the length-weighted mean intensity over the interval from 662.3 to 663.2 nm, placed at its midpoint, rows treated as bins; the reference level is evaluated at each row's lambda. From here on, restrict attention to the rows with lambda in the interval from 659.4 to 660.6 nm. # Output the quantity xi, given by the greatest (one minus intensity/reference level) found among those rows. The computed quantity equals 0.02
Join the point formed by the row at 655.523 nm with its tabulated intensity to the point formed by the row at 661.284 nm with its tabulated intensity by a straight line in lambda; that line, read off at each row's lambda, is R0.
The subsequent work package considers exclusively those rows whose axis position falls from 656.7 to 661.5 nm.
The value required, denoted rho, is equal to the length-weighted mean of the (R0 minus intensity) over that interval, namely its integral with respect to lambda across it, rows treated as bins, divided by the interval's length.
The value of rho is -0.4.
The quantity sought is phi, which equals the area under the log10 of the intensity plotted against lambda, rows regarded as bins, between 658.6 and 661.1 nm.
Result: 2.79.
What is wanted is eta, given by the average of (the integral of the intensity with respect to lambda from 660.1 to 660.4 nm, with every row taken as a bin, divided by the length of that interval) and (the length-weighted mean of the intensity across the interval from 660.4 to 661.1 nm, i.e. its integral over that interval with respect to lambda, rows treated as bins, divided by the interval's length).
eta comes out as 12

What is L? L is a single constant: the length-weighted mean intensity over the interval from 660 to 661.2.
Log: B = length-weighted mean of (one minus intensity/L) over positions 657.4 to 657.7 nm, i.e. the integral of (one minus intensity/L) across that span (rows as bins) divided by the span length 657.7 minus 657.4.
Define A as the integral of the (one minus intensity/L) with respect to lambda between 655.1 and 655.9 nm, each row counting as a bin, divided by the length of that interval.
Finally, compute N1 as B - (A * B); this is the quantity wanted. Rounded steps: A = -0.54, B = -0.2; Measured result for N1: -0.3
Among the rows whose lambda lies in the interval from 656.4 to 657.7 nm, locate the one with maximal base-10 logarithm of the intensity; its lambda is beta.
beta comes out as 656.429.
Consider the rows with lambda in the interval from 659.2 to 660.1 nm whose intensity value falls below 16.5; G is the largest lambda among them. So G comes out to 660.067 nm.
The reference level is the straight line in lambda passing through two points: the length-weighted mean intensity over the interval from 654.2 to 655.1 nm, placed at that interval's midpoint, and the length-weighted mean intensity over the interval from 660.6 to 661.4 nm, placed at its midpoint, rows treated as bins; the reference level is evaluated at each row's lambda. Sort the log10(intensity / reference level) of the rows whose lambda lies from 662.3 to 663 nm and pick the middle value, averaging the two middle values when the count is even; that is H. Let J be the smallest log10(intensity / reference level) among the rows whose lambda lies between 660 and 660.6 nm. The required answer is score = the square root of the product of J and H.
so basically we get 0.024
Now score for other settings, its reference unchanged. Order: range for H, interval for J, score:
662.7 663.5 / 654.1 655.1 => 0.031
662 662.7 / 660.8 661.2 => 0.007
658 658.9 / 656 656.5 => 0.246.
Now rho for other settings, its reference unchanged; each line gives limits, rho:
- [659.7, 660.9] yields 1.3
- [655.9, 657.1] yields -9.7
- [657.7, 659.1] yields -2.6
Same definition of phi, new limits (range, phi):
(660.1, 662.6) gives 2.70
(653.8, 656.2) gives 2.93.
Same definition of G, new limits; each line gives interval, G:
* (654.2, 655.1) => 655.070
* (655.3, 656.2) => 655.372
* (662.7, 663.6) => 663.572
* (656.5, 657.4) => 657.337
